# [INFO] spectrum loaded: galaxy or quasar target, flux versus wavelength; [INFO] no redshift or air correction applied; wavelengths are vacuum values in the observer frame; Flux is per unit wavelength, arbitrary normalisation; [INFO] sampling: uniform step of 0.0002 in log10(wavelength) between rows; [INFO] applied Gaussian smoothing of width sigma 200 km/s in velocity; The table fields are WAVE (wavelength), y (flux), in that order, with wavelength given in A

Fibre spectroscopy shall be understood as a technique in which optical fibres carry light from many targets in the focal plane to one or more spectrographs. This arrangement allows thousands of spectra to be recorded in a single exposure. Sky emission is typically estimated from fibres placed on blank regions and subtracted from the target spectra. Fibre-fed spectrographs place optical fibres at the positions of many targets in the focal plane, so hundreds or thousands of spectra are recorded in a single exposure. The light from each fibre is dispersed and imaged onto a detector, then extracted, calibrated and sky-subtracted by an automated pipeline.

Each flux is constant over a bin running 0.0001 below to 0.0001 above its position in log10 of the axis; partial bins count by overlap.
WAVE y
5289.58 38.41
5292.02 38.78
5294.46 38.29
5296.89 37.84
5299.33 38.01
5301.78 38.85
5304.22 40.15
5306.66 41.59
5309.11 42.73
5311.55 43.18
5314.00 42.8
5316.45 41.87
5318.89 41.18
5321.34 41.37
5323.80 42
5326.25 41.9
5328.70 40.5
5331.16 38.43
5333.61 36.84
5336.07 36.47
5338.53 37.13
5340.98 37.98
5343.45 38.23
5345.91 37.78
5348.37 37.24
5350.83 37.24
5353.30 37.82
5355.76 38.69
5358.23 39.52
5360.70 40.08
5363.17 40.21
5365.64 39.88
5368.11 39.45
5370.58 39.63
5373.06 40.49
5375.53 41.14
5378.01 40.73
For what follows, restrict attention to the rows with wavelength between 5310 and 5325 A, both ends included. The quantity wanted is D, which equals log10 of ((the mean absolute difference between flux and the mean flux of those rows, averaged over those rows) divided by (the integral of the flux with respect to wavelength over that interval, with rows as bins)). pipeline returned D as -3.0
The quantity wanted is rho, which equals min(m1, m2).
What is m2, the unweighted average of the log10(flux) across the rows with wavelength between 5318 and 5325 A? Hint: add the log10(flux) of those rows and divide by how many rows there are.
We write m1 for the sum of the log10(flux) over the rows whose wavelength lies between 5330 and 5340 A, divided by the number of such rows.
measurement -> 1.57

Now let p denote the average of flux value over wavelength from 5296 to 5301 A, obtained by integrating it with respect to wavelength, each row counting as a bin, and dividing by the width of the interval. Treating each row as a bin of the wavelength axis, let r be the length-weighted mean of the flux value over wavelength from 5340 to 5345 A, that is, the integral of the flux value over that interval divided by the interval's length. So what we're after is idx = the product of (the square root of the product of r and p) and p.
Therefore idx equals 1441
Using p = 37.9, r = 38.0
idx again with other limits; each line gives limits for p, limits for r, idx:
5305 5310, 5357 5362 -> 1712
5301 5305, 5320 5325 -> 1602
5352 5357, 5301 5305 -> 1486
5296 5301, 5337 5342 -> 1432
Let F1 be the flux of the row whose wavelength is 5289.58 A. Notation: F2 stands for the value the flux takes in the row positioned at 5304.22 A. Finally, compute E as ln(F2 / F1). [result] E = 0.044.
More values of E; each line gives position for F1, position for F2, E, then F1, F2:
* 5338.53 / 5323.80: 0.123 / 37.13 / 42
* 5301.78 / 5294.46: -0.015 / 38.85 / 38.29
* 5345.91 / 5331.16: 0.017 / 37.78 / 38.43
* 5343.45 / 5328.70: 0.058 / 38.23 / 40.5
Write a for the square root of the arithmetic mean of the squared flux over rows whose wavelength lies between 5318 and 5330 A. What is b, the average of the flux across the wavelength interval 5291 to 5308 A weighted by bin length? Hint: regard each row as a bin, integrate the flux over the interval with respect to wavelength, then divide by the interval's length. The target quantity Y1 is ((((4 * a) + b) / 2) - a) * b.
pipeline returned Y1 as 2382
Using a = 41.4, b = 39.1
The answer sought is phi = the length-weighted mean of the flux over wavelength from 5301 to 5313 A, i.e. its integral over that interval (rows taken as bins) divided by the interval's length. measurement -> 41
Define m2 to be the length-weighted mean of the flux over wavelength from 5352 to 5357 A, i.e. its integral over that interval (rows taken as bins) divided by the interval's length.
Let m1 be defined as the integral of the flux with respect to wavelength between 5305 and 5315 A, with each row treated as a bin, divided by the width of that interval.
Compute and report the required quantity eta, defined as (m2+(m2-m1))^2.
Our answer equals 1155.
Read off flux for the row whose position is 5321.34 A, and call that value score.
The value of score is 41.37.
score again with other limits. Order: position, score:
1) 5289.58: 38.41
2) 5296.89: 37.84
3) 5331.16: 38.43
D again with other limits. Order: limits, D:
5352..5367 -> -2.9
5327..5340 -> -2.6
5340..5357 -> -3.2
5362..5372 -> -3.2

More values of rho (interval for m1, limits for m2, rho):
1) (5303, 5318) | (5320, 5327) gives 1.62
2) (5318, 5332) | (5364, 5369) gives 1.60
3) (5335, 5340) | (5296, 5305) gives 1.57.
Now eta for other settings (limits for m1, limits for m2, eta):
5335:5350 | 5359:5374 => 1794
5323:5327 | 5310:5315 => 1938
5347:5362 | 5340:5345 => 1415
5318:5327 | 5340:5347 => 1178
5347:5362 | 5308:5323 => 2109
